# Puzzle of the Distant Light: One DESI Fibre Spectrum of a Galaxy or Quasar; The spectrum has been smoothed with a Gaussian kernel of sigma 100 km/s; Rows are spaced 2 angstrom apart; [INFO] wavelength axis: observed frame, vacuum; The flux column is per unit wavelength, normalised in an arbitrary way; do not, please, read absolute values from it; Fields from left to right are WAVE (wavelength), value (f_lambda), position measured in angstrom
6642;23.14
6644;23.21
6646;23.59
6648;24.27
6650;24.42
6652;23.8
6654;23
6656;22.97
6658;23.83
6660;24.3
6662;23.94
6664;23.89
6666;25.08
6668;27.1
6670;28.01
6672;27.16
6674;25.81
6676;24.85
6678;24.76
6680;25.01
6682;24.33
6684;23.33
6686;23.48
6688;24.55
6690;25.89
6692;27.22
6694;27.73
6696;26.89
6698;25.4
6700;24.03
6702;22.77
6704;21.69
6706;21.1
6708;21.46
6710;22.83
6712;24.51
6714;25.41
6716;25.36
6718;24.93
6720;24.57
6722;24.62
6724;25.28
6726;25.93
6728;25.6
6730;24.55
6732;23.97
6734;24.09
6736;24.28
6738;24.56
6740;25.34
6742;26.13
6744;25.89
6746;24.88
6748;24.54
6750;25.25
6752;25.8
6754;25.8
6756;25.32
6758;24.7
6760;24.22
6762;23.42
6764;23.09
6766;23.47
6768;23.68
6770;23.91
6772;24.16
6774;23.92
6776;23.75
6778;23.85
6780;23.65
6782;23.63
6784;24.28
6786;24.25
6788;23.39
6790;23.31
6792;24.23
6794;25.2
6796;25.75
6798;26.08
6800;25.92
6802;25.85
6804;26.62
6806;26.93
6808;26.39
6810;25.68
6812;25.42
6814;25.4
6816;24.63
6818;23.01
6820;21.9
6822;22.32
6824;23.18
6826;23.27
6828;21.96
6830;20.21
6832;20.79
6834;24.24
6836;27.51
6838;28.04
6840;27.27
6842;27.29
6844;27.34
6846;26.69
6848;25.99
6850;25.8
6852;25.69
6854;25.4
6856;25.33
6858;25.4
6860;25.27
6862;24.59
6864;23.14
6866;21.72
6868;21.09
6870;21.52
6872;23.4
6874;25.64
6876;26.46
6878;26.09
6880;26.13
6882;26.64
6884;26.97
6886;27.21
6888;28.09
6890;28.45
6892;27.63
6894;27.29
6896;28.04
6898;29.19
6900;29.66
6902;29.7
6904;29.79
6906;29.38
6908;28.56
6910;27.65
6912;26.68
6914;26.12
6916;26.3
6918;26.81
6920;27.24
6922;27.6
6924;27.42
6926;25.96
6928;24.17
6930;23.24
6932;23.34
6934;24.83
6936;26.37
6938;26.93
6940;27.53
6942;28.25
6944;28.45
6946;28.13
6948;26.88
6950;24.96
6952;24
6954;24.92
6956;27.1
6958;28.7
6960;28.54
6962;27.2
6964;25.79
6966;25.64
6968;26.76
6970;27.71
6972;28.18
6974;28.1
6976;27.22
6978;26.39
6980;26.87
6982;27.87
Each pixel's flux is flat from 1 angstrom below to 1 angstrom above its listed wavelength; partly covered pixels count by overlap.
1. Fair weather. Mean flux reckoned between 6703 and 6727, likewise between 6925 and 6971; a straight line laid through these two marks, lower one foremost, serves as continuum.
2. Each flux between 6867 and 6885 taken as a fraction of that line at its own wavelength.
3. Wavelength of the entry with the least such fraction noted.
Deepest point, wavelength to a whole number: 6868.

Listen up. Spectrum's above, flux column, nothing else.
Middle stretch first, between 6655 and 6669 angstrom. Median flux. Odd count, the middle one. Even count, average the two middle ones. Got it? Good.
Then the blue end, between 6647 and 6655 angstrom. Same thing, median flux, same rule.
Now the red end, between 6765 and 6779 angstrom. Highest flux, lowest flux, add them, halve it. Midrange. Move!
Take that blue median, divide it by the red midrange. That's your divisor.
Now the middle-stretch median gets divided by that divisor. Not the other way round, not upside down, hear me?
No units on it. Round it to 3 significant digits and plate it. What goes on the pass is 23.7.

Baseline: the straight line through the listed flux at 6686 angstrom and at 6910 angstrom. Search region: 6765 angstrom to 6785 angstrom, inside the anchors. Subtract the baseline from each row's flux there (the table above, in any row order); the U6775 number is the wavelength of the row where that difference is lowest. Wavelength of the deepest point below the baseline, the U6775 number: 6782 angstrom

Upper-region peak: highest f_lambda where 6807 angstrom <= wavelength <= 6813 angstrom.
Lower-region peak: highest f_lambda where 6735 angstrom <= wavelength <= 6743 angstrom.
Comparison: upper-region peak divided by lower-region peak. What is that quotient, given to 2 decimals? 1.01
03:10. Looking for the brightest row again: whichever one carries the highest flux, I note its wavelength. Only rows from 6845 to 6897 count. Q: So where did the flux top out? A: 6890 angstrom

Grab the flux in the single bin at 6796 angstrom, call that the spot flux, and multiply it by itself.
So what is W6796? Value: 663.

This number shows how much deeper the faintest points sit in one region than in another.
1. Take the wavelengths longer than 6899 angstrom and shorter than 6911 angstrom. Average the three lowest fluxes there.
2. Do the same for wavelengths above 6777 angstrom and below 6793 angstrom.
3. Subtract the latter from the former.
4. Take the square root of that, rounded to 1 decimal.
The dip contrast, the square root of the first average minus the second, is 2.3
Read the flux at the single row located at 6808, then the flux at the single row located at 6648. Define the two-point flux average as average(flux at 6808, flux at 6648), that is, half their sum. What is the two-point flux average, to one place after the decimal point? 25.3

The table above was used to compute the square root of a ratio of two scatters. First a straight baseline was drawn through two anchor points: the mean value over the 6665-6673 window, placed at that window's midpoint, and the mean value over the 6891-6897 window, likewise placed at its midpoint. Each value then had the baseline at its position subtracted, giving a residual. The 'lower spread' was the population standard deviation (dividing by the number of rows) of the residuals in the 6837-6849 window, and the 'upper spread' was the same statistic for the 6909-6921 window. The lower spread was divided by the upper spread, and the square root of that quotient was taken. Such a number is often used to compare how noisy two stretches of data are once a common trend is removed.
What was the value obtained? 1.11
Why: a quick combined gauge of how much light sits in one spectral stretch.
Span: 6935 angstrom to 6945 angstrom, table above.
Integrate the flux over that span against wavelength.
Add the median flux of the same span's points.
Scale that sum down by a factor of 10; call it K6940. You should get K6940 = 30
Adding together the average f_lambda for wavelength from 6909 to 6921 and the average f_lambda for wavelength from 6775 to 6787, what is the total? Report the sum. 50.7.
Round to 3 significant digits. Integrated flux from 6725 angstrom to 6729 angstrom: 103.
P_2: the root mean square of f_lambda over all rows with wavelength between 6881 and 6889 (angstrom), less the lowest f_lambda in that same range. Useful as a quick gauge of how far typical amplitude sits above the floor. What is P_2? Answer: 0.59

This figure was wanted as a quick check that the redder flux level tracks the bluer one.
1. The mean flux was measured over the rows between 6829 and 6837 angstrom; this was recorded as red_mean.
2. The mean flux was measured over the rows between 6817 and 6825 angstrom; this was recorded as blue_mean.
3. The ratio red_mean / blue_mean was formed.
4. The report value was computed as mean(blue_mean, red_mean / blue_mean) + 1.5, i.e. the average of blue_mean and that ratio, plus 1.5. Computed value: 13.3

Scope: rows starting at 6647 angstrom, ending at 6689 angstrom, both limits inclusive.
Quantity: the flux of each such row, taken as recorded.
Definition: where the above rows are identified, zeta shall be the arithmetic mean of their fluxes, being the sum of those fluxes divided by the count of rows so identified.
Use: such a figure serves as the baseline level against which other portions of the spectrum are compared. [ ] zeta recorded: 24.7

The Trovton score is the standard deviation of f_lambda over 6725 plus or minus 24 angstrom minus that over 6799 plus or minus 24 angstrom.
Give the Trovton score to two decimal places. 0.02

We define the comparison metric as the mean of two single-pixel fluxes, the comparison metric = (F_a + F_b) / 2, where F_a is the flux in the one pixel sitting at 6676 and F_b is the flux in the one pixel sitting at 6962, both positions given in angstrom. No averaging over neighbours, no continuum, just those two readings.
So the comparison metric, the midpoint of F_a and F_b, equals 26.0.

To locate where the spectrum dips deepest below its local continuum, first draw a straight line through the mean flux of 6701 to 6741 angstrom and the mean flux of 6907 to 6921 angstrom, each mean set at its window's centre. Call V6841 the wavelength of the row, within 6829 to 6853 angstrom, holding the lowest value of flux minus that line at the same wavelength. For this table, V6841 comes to 6830 angstrom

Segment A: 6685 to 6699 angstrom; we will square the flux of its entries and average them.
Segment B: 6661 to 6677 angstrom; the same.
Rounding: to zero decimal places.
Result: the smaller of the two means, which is 664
